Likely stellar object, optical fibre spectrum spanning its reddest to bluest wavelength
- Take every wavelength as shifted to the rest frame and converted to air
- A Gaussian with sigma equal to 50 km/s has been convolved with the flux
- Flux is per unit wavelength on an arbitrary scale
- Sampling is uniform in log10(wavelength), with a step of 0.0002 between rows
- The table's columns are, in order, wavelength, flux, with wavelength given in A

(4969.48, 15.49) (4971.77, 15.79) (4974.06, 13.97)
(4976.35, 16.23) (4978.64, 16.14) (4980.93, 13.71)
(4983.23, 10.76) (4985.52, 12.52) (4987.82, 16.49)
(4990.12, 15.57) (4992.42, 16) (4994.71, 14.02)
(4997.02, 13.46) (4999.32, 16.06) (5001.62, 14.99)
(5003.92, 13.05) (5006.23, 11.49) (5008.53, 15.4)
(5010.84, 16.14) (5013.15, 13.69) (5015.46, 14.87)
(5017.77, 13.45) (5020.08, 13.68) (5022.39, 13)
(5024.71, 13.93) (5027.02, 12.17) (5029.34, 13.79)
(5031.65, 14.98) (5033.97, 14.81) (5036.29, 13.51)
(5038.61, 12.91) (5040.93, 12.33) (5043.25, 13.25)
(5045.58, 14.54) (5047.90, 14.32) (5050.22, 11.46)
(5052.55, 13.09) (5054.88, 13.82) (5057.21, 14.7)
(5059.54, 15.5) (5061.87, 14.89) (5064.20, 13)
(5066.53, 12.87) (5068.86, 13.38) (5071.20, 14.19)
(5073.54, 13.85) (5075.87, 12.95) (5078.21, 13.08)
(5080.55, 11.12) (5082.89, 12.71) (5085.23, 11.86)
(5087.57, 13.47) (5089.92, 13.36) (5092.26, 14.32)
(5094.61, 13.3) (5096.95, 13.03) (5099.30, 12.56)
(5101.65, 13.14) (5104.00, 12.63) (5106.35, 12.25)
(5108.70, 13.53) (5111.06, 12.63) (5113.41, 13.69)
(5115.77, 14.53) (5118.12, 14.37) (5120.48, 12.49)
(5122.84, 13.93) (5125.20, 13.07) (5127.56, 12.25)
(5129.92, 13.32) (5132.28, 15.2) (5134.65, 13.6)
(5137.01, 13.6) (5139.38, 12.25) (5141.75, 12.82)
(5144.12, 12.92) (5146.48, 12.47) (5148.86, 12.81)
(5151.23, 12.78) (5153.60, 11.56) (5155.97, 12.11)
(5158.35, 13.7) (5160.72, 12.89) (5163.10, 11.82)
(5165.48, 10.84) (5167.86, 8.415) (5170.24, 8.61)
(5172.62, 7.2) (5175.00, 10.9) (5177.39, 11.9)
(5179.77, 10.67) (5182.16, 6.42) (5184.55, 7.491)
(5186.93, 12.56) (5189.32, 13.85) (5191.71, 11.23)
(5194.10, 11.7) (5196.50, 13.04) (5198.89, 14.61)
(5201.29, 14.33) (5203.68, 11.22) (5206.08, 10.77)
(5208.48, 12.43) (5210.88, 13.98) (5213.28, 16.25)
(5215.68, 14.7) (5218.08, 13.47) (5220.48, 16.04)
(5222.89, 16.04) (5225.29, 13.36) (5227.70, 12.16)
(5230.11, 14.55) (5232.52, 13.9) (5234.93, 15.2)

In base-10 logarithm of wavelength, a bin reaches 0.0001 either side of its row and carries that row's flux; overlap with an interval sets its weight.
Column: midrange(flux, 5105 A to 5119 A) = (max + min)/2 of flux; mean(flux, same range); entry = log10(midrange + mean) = 1.43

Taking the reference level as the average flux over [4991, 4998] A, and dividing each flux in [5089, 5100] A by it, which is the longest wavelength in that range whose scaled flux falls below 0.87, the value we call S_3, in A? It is 5099.30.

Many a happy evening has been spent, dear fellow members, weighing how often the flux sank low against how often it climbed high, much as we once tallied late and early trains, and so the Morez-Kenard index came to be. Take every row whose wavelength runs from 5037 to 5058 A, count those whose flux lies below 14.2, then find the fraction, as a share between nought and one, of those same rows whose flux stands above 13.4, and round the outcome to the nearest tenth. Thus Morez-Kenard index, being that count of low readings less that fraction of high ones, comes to 5.6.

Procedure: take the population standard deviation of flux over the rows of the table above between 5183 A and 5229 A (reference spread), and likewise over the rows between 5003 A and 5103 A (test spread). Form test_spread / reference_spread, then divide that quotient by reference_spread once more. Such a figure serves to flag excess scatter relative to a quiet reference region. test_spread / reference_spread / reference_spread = 0.25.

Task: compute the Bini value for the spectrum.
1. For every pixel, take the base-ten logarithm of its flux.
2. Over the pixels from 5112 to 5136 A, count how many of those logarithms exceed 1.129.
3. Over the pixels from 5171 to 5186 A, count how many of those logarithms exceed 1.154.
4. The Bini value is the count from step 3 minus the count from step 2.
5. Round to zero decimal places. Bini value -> -6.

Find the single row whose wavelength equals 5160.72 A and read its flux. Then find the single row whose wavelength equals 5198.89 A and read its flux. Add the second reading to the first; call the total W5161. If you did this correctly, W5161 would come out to 27.5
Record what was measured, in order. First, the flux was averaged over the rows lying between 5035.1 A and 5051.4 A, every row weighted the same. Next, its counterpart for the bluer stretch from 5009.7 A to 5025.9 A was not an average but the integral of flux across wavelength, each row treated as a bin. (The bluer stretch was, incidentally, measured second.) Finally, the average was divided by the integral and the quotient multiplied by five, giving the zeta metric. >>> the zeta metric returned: 0.289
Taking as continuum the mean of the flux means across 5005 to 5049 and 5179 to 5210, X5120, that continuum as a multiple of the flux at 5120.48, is 1.02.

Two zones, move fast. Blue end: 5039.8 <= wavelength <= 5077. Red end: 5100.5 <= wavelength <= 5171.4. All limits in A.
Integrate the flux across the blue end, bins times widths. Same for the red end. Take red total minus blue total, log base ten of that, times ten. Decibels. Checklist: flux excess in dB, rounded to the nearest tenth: 25.9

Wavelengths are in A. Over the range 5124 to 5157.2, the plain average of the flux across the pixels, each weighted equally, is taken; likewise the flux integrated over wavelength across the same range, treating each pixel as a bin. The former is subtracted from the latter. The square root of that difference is 20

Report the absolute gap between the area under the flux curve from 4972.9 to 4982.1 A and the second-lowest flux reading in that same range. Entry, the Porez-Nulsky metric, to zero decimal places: 124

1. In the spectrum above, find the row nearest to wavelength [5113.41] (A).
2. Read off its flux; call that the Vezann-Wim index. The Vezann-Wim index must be 13.69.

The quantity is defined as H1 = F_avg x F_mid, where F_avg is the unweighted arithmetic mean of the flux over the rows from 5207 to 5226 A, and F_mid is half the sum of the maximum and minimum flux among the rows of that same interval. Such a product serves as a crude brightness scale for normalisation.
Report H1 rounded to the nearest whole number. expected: 208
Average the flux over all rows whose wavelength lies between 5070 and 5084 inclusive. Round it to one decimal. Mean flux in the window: 13.0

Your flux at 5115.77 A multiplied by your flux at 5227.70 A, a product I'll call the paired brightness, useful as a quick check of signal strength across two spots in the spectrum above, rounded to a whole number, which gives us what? 177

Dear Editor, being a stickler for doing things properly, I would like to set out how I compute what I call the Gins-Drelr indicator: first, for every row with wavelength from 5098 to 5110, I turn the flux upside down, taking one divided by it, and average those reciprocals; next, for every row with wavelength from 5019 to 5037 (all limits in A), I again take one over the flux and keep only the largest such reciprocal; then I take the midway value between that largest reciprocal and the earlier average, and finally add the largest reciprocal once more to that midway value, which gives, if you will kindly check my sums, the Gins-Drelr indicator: 0.162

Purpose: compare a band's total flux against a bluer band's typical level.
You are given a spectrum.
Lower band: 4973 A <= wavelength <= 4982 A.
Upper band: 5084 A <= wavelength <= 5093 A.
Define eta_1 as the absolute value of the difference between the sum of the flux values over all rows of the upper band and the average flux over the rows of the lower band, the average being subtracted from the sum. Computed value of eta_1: 38.0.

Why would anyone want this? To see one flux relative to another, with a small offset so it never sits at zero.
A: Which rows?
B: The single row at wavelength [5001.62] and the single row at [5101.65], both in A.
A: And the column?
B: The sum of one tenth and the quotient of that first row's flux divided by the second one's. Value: 1.24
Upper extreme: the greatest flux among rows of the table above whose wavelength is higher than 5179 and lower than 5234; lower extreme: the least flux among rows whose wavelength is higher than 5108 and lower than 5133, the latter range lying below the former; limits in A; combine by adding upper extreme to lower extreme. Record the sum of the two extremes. 28.5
